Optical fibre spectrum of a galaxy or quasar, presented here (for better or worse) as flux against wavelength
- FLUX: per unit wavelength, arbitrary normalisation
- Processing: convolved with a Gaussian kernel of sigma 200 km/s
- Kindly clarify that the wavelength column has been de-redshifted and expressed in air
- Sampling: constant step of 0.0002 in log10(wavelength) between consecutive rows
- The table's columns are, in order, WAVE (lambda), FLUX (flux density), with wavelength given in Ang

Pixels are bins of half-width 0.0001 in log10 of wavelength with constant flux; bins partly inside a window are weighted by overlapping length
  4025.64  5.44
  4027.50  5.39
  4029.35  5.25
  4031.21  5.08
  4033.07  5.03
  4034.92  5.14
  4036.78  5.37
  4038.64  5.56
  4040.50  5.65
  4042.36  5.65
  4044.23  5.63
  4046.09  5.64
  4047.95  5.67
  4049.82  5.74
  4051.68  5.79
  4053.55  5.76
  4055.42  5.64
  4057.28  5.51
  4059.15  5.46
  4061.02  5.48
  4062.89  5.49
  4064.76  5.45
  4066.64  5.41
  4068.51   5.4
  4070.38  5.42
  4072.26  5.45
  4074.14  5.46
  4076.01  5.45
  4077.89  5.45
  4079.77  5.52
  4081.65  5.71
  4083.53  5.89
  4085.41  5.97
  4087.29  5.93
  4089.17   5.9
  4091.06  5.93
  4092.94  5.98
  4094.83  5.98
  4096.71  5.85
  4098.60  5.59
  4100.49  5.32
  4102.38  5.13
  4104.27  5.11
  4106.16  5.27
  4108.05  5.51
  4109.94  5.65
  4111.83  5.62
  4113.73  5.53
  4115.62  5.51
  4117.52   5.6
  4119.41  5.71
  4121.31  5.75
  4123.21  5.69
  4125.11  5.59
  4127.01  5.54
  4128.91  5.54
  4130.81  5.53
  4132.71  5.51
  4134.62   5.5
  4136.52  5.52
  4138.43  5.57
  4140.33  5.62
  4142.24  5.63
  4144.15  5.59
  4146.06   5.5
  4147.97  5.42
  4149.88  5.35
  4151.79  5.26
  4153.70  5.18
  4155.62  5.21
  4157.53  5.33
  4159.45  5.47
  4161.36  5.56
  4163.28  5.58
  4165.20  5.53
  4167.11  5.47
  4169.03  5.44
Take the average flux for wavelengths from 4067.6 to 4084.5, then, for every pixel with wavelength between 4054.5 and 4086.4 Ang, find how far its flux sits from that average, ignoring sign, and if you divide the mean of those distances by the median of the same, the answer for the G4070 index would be 1.5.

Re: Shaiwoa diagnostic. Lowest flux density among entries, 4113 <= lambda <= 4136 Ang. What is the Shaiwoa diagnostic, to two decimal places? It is 5.50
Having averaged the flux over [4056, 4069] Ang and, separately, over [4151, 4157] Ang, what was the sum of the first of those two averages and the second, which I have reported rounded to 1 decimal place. 10.7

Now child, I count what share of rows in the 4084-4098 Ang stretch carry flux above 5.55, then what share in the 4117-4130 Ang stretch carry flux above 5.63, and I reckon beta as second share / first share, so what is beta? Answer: 0.43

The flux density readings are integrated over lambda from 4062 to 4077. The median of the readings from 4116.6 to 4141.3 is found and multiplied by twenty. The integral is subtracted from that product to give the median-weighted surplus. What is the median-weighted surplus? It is 30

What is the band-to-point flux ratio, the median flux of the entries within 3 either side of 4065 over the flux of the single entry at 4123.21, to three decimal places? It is 0.958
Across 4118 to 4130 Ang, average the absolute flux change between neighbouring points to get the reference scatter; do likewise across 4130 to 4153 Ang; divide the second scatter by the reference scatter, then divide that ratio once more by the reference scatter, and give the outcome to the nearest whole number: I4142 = 19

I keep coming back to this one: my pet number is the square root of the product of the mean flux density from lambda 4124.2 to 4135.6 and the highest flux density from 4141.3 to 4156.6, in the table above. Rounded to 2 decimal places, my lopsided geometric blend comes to 5.58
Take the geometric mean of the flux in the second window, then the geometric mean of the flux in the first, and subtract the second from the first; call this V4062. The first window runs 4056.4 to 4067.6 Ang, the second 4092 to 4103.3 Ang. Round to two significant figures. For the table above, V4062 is -0.17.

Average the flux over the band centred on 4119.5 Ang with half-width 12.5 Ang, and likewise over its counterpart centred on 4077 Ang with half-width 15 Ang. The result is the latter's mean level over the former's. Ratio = 1.00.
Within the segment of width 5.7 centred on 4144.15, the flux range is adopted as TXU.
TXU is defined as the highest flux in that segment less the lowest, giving 0.13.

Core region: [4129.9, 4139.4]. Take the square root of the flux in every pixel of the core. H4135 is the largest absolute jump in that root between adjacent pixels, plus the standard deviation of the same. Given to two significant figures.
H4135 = 0.016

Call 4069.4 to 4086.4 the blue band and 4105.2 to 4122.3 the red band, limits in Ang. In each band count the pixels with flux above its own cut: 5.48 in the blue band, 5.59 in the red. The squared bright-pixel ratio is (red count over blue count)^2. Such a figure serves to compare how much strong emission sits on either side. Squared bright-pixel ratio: 1.6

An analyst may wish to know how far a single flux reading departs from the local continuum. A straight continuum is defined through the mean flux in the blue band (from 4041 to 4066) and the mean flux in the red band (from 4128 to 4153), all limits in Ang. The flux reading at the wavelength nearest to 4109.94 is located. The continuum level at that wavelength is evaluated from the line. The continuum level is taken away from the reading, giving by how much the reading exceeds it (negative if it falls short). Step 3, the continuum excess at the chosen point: 0.11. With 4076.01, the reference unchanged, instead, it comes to -0.13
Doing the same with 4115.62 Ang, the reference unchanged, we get -0.02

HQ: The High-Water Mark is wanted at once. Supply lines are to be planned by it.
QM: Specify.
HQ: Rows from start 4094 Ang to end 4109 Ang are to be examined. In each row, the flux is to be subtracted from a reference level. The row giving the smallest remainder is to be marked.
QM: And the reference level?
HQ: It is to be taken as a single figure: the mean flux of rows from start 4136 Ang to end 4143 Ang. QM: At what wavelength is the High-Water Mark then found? 4094.83 Ang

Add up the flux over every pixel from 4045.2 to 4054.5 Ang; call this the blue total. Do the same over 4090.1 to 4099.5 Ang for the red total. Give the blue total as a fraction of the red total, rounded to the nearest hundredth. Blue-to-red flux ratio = 0.98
